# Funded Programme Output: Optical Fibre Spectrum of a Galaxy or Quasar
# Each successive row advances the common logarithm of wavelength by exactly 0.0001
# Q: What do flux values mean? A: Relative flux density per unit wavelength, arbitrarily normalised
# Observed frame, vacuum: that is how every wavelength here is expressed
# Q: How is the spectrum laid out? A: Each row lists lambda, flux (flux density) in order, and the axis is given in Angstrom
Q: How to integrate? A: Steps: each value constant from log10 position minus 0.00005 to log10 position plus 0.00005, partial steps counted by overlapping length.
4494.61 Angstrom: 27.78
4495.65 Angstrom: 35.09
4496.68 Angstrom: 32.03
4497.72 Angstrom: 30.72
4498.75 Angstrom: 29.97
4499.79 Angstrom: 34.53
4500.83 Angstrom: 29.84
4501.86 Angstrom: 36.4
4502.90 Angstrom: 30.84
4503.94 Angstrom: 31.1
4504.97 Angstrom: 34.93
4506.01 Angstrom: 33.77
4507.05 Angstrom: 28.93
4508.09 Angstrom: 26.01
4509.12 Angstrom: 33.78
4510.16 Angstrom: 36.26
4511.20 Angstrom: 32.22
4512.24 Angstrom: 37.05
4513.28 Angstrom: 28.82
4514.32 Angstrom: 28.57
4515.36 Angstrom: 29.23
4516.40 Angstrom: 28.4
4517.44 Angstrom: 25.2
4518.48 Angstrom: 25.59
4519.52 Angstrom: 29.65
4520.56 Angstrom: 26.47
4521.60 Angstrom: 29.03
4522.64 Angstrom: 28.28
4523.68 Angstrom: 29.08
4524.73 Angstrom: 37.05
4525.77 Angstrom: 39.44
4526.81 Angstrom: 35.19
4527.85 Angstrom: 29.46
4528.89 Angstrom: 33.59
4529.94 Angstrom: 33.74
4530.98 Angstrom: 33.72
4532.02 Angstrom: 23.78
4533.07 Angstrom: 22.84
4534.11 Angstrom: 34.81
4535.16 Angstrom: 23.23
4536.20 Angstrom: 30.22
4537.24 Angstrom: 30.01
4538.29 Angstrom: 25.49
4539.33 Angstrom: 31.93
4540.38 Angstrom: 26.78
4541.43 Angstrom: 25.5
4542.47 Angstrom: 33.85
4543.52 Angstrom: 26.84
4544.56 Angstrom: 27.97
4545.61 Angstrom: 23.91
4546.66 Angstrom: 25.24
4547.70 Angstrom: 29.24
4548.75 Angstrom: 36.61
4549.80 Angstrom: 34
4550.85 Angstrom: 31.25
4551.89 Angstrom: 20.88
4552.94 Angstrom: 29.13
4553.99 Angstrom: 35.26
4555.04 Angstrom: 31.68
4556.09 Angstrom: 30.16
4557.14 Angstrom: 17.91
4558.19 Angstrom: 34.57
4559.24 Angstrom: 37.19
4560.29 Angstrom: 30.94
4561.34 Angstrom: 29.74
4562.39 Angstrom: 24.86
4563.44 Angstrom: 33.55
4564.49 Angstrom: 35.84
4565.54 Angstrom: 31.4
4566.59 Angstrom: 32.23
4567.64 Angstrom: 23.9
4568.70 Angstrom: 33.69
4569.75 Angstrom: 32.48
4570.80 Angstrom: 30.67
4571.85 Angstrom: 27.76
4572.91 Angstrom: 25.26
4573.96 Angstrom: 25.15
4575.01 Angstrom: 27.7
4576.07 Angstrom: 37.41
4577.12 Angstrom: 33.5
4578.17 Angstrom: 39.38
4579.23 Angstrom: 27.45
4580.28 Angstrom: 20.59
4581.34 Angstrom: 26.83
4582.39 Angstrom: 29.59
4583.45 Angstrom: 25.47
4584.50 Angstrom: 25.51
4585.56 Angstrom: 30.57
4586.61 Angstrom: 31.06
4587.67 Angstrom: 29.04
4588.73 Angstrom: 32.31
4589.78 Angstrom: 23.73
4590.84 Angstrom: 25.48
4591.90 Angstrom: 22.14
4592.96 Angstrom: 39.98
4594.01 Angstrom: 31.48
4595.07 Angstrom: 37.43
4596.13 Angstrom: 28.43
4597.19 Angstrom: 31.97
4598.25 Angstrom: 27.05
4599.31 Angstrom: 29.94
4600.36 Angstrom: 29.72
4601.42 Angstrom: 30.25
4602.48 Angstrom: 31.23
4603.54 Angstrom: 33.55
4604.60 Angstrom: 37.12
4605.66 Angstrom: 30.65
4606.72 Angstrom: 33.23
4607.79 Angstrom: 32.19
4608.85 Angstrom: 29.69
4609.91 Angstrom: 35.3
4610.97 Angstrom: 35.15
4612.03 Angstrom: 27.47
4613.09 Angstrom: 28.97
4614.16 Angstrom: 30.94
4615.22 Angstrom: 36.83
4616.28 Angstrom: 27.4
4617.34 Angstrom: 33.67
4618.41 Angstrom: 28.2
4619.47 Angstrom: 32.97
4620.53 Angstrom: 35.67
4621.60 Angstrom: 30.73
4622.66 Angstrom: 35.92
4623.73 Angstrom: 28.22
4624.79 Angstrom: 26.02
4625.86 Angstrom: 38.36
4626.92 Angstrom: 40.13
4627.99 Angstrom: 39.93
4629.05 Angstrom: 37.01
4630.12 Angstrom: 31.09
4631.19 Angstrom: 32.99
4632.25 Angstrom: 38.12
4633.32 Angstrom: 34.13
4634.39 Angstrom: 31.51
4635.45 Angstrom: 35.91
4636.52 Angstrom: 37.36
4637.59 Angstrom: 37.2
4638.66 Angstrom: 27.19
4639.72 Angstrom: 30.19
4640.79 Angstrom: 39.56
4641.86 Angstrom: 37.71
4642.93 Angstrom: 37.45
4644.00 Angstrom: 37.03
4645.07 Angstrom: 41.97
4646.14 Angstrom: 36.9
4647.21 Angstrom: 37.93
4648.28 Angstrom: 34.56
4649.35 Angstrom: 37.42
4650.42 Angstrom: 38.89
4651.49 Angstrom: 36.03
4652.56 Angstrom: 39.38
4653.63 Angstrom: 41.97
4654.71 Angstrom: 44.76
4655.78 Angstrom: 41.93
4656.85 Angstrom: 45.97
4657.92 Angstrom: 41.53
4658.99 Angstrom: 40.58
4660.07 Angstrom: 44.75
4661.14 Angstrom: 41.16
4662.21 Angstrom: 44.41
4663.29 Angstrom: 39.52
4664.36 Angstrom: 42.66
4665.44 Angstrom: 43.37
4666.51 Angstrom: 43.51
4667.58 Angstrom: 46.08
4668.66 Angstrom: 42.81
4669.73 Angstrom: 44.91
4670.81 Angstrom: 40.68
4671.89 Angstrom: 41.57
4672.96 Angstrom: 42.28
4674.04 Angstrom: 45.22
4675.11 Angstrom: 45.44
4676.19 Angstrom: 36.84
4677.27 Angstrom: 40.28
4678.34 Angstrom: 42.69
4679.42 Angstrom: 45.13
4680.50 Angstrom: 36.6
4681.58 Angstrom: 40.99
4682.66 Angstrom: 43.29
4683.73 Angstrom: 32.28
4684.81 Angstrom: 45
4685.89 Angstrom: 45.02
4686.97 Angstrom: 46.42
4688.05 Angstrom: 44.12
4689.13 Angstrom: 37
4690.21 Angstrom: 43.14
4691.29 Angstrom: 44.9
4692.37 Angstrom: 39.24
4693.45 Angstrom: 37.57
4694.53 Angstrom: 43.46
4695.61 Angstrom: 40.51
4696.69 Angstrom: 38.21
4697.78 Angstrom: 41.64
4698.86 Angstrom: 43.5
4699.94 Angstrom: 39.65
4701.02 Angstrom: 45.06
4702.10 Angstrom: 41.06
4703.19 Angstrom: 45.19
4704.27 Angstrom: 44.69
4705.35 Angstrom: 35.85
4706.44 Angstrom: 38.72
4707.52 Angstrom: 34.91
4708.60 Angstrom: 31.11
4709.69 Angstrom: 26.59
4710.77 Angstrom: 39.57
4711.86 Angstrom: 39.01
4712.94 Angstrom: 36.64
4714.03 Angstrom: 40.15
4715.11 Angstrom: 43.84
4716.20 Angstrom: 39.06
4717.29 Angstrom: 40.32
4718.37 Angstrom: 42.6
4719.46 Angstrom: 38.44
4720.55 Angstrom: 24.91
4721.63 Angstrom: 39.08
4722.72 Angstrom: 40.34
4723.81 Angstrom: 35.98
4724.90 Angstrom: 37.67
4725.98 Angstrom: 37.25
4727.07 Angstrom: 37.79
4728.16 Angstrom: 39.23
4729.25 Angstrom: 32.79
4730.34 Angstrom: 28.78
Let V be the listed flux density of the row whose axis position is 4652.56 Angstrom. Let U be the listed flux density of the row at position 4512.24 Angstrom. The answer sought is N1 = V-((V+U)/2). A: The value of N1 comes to 1.2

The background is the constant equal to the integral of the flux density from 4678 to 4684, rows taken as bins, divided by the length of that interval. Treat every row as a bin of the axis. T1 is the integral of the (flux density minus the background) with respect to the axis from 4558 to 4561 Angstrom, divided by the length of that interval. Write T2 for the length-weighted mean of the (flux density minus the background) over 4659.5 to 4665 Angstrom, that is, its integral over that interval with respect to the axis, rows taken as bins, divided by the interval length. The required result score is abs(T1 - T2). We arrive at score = 8.6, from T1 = -6.5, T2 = 2.1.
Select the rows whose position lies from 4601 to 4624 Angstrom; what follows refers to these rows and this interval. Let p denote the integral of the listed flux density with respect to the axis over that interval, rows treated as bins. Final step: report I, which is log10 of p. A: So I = 2.87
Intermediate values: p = 738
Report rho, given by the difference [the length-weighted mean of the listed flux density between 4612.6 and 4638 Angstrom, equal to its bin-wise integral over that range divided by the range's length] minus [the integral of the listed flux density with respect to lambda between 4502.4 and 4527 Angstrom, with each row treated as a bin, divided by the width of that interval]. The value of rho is 3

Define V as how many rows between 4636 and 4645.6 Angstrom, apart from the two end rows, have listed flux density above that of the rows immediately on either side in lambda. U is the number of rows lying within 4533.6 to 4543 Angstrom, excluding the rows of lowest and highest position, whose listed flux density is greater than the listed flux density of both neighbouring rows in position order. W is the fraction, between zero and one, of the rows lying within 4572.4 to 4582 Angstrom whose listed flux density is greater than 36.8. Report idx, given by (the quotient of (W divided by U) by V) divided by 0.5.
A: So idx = 0.22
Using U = 2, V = 1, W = 0.22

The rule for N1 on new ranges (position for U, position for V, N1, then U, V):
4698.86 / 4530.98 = -4.9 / 43.5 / 33.72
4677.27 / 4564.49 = -2.2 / 40.28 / 35.84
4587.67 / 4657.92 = 6.2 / 29.04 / 41.53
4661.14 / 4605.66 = -5.3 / 41.16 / 30.65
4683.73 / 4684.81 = 6.4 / 32.28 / 45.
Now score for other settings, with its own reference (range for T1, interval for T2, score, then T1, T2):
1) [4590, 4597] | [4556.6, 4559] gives 3.0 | -9.9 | -12.9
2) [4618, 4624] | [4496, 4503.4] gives 0.1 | -8.2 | -8.3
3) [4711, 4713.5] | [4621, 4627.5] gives 4.8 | -2.4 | -7.1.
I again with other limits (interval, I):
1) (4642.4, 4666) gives 2.98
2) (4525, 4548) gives 2.83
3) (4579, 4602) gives 2.82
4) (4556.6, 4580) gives 2.85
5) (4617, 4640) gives 2.89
